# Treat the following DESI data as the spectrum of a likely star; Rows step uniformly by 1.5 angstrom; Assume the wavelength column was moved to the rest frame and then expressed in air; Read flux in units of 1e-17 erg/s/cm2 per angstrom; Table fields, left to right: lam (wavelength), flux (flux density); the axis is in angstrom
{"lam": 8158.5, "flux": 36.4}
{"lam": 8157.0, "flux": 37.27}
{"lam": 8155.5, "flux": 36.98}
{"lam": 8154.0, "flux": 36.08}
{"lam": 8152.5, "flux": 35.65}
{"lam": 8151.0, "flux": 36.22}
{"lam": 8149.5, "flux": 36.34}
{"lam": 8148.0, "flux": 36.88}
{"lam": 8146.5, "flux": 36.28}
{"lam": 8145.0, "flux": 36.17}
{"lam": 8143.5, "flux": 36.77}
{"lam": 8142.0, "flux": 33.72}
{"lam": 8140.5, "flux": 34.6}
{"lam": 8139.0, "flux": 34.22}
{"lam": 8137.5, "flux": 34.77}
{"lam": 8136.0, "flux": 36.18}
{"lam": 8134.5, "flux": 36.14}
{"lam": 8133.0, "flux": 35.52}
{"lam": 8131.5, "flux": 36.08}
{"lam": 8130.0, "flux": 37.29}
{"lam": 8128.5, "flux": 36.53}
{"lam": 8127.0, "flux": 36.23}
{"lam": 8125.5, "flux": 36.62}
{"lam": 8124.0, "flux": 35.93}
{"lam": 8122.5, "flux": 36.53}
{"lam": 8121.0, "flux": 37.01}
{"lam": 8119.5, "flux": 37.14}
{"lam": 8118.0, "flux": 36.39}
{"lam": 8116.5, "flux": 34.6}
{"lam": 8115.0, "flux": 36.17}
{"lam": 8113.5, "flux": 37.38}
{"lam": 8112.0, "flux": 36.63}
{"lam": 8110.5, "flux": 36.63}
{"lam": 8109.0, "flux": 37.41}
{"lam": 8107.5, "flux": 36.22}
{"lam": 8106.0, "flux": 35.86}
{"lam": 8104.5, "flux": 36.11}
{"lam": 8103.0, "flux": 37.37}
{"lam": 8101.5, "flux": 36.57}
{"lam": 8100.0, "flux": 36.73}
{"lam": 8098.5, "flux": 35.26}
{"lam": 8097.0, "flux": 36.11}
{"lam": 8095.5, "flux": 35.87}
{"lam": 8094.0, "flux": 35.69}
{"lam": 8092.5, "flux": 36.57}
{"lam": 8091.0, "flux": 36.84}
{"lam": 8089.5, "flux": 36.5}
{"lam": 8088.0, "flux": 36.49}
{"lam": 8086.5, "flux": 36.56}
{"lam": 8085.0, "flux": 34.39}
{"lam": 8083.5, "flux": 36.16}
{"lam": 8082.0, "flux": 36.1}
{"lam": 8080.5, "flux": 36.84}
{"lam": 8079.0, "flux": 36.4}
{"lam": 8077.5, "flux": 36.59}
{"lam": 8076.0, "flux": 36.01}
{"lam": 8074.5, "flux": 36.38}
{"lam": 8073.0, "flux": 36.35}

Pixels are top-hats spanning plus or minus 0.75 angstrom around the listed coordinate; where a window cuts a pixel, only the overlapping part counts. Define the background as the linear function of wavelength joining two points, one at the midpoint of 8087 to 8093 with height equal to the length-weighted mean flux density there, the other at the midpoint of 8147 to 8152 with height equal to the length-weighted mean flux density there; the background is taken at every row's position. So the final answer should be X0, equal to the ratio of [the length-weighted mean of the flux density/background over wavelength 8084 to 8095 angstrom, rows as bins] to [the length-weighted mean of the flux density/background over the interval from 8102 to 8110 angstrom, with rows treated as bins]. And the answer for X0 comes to 0.99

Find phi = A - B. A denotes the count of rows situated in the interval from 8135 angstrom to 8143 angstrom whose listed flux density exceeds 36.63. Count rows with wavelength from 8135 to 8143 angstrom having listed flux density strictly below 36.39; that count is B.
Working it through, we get -5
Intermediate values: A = 0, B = 5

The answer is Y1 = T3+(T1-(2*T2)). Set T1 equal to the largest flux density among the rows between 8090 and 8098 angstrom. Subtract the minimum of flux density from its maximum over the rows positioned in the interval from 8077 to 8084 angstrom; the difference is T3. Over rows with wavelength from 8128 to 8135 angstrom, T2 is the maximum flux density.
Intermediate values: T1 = 36.84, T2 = 37.29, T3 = 0.74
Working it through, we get -37.0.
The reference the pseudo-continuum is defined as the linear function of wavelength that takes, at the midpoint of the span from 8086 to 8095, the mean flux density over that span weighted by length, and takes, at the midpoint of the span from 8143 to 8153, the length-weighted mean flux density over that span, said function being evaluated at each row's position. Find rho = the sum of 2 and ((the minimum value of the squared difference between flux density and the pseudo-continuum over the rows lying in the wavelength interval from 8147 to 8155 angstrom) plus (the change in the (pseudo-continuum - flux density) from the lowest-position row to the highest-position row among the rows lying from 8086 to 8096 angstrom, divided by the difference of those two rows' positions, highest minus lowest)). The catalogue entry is 2.08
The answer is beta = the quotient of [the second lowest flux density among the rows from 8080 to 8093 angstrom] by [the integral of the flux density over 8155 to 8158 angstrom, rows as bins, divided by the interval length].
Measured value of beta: 0.974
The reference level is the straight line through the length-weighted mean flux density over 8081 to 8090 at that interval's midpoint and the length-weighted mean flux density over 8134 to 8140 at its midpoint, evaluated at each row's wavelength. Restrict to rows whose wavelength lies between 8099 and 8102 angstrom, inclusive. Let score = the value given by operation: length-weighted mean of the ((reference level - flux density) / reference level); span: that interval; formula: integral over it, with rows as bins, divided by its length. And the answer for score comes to -0.020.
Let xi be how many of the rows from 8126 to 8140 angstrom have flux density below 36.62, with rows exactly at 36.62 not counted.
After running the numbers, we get 8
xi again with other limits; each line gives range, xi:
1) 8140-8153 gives 7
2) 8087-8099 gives 7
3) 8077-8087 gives 6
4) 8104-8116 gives 4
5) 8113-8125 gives 5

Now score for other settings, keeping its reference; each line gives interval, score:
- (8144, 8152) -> -0.036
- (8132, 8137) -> -0.017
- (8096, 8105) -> -0.015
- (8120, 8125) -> -0.029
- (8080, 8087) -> 0.003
